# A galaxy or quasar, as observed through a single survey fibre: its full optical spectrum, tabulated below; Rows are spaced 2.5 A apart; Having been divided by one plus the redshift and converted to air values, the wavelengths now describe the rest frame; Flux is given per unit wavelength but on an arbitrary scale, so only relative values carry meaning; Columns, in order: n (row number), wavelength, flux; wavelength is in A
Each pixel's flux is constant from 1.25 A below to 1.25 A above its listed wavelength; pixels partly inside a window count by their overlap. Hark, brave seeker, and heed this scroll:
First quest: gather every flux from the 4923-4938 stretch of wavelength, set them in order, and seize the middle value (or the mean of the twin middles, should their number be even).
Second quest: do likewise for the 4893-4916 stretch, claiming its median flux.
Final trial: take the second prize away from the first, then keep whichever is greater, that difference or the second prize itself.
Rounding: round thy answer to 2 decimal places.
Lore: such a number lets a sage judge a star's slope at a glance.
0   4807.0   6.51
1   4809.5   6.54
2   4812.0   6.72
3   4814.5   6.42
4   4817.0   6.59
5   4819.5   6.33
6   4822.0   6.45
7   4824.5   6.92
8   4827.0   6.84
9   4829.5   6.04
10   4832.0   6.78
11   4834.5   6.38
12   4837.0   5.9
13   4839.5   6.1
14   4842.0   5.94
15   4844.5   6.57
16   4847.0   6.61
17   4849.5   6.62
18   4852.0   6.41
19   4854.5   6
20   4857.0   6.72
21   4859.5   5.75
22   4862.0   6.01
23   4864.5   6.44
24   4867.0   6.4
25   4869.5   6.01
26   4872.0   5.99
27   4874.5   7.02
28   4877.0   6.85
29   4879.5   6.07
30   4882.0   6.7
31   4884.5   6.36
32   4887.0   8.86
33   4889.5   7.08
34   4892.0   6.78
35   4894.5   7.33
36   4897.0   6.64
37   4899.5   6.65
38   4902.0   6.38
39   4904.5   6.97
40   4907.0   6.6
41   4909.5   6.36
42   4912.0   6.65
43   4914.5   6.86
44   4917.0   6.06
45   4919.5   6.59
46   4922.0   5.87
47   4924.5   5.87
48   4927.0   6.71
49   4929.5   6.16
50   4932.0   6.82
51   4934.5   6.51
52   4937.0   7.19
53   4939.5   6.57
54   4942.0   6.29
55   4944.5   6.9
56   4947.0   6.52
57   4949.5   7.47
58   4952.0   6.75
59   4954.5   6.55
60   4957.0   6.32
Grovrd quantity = 6.65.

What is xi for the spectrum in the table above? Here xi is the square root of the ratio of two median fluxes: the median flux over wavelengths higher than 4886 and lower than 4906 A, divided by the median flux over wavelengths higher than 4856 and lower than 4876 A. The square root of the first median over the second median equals 1.05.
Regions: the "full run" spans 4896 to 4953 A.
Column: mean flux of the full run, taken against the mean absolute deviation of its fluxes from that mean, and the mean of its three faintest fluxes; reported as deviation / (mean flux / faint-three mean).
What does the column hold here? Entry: 0.25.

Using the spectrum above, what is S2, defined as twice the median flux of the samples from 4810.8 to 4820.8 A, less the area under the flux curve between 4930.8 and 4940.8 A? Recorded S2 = -54.7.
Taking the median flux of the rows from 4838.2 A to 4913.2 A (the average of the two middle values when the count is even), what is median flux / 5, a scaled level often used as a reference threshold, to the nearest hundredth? 1.32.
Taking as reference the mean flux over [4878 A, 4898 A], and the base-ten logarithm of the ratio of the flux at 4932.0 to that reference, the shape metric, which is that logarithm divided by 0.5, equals -0.020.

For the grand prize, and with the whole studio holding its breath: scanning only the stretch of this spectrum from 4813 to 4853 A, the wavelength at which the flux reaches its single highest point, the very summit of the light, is 4824.5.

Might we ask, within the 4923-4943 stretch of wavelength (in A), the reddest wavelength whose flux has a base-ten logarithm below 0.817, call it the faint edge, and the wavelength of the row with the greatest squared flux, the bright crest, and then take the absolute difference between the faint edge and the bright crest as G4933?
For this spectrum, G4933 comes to 5.0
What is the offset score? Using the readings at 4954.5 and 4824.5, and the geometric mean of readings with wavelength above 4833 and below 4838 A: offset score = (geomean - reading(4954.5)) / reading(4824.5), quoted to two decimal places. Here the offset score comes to -0.06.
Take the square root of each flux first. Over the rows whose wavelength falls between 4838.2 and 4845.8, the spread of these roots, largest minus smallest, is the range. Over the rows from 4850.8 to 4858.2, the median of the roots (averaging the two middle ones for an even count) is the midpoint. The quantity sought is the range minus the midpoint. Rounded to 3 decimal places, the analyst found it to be -2.406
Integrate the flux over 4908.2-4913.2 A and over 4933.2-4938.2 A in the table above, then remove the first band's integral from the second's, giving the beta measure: 2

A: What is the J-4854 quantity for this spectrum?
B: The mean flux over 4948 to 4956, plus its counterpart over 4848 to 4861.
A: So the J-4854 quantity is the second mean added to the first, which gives 13.2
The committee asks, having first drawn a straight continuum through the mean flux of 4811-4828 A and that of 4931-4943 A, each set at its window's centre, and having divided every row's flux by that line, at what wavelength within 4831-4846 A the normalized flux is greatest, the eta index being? 4832.0 A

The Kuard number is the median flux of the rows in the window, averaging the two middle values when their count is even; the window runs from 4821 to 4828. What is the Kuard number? 6.84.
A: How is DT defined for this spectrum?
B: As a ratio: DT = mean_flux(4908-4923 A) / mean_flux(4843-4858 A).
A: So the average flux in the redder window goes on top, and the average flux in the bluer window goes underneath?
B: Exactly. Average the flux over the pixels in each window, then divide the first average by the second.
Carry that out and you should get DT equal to 0.99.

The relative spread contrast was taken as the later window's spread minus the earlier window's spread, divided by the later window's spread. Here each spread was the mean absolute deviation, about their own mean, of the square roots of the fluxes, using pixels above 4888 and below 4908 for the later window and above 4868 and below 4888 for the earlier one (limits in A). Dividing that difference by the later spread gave -1.6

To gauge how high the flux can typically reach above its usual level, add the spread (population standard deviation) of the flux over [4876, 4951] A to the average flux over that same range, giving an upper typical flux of 7.25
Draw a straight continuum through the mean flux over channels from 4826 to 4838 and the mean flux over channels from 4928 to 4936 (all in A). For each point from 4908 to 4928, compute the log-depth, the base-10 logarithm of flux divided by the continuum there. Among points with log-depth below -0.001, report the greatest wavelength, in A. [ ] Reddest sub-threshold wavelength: 4924.5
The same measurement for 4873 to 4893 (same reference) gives 4884.5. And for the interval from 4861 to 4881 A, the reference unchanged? 4879.5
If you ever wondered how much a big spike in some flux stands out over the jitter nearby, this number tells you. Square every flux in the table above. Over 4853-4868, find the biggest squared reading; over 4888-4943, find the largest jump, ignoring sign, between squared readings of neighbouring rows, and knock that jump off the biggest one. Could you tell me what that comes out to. 35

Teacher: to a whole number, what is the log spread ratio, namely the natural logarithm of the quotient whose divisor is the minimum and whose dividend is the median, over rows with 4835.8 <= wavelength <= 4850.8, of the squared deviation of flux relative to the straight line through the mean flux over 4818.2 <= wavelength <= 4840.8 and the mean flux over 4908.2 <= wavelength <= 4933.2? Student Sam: 1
